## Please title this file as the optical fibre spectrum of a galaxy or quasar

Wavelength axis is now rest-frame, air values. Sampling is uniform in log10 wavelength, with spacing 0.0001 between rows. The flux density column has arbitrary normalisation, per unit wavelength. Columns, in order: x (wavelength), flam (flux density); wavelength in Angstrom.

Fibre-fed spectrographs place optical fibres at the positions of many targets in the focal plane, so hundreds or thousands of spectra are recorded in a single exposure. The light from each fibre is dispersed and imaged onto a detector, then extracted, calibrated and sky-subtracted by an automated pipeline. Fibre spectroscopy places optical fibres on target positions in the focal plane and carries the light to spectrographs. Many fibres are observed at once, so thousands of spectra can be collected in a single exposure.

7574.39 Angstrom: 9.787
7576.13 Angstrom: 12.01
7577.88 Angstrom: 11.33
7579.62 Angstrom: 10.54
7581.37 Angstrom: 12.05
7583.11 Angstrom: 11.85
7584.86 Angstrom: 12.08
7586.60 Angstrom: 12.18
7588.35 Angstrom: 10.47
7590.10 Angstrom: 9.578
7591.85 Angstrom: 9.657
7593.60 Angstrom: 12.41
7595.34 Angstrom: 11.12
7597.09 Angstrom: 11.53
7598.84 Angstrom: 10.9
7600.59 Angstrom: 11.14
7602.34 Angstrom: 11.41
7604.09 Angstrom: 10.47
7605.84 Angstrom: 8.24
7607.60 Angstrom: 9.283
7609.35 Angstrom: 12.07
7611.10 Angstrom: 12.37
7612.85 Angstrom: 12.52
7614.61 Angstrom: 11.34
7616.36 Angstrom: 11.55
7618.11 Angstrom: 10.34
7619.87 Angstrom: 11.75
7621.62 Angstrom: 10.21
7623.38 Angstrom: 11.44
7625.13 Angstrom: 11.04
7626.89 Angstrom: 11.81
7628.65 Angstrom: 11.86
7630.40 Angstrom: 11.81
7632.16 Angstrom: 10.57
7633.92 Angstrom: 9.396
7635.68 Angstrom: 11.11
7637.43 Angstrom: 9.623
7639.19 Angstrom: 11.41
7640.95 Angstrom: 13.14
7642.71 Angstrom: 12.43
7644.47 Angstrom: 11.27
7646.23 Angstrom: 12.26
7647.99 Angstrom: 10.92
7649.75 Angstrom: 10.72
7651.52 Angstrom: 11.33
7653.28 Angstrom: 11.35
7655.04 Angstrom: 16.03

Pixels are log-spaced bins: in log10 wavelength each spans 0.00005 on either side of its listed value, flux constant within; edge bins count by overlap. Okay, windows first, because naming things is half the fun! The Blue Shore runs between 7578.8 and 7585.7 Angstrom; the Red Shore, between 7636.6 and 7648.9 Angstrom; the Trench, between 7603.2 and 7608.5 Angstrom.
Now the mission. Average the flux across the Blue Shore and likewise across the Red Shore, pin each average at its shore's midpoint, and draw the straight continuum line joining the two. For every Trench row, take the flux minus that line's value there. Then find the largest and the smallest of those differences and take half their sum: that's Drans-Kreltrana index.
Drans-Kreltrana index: -2.26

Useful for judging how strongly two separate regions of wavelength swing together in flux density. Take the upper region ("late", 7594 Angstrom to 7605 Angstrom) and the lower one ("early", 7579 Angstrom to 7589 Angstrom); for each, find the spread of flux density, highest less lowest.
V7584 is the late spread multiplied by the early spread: 1.8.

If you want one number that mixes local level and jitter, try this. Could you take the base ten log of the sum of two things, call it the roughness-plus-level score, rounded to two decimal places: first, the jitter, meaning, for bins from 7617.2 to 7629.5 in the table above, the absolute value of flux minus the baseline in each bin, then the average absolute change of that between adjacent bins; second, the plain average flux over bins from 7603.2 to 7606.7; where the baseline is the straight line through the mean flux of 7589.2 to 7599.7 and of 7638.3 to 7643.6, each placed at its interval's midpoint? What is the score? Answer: 1.01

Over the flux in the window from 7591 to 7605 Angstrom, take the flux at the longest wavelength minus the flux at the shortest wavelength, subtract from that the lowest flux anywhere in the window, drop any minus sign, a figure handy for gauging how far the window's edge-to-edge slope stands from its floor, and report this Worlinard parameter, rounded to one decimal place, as 8.8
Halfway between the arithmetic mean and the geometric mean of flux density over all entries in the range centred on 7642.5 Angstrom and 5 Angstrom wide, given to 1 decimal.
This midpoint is 12.3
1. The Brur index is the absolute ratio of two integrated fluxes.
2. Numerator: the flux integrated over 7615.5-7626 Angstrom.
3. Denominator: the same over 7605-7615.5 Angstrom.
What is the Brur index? 1.01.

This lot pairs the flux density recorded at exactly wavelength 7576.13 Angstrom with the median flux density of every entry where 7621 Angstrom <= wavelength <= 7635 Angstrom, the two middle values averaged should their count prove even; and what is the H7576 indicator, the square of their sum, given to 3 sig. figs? 541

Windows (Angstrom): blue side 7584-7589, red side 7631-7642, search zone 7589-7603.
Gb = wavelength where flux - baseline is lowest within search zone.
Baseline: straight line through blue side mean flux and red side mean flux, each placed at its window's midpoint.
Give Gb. 7590.10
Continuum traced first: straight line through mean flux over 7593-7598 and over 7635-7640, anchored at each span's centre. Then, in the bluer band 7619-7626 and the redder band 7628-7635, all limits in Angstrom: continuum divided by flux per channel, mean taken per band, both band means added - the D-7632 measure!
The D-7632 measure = 2.00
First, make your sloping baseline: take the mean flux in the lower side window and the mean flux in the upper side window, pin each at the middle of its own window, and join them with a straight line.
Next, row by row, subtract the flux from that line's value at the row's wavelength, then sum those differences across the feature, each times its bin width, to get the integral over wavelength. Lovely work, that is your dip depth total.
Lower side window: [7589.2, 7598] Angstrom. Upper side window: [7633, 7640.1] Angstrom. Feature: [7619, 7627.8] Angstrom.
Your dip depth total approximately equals -6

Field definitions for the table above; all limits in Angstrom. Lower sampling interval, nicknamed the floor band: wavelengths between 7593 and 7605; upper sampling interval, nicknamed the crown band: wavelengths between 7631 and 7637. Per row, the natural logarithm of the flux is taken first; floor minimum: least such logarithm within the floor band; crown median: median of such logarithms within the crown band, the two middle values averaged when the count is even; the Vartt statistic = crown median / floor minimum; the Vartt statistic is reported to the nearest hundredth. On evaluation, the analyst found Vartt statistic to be 1.00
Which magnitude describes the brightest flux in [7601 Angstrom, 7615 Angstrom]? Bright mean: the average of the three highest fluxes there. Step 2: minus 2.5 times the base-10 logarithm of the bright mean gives -2.73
